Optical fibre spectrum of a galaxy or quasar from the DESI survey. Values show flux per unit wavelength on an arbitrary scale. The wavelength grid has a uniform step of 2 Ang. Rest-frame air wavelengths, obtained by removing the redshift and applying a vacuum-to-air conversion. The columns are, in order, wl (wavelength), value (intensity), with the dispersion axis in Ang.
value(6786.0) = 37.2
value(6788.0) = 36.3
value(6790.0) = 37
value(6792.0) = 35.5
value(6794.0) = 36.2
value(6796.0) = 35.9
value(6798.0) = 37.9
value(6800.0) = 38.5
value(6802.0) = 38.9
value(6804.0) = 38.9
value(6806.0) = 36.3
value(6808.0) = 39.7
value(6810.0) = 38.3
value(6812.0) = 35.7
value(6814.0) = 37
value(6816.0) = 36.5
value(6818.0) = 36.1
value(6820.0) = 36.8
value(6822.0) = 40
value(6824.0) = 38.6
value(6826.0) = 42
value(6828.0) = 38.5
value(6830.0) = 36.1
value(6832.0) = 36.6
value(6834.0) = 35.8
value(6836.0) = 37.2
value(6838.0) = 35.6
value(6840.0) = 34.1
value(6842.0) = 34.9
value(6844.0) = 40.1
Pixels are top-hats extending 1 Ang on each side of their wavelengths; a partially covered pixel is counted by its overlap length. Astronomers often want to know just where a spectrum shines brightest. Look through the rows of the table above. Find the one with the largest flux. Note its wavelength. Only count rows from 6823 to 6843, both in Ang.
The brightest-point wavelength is 6826.0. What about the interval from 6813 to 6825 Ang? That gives 6822.0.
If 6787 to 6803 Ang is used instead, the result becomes 6802.0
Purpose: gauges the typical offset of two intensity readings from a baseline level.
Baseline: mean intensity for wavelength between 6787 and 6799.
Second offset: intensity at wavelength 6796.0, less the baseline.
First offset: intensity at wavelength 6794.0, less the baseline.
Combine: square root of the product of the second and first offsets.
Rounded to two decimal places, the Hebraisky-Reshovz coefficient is 0.39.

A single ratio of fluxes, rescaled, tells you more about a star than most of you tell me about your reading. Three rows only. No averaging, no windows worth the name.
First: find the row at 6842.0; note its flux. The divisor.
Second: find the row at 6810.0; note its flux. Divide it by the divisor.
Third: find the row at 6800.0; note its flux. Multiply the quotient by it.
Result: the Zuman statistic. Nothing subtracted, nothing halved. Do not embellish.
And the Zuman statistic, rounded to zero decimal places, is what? 42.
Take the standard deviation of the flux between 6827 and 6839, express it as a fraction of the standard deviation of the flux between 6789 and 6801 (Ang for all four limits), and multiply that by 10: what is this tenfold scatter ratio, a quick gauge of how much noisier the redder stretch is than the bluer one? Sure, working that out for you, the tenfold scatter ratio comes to 9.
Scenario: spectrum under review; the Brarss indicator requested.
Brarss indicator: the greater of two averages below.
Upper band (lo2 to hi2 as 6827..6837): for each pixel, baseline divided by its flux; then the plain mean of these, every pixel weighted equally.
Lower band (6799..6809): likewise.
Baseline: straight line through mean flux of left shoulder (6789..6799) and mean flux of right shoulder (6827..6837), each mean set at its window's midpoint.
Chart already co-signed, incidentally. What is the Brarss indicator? 1.001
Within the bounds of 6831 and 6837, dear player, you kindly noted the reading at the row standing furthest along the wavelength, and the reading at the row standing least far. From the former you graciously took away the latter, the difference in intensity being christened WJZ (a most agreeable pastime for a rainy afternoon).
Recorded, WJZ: 1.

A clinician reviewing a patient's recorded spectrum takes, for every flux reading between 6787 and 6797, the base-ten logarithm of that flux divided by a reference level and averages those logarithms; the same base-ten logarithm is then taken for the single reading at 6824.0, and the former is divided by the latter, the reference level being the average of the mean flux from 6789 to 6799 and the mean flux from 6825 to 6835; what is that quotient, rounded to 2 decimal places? -0.69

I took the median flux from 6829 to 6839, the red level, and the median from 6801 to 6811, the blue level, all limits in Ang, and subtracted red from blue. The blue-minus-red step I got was 2.8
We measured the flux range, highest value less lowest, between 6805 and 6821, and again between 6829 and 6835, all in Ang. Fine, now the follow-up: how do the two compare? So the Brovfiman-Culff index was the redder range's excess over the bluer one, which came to -3.2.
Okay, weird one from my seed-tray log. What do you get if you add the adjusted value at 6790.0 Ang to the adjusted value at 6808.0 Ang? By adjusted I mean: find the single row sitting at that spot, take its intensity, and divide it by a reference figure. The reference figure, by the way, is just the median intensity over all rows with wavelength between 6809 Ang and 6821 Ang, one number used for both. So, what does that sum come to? 2.09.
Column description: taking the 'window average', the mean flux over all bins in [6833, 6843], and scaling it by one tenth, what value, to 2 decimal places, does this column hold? 3.55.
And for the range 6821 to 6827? 4.02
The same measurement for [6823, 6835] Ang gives 3.79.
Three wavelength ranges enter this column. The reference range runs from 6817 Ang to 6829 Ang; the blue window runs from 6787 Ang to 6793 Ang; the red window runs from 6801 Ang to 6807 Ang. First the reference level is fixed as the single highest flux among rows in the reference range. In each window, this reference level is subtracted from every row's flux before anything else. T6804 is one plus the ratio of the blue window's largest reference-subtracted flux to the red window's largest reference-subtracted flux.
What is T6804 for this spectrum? 2.61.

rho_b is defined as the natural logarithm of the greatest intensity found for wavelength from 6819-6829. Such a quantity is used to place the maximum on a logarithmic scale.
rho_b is 3.74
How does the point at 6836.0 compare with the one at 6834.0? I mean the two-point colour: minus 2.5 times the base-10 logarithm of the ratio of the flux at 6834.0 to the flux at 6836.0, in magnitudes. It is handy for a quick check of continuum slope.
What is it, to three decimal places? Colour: 0.042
